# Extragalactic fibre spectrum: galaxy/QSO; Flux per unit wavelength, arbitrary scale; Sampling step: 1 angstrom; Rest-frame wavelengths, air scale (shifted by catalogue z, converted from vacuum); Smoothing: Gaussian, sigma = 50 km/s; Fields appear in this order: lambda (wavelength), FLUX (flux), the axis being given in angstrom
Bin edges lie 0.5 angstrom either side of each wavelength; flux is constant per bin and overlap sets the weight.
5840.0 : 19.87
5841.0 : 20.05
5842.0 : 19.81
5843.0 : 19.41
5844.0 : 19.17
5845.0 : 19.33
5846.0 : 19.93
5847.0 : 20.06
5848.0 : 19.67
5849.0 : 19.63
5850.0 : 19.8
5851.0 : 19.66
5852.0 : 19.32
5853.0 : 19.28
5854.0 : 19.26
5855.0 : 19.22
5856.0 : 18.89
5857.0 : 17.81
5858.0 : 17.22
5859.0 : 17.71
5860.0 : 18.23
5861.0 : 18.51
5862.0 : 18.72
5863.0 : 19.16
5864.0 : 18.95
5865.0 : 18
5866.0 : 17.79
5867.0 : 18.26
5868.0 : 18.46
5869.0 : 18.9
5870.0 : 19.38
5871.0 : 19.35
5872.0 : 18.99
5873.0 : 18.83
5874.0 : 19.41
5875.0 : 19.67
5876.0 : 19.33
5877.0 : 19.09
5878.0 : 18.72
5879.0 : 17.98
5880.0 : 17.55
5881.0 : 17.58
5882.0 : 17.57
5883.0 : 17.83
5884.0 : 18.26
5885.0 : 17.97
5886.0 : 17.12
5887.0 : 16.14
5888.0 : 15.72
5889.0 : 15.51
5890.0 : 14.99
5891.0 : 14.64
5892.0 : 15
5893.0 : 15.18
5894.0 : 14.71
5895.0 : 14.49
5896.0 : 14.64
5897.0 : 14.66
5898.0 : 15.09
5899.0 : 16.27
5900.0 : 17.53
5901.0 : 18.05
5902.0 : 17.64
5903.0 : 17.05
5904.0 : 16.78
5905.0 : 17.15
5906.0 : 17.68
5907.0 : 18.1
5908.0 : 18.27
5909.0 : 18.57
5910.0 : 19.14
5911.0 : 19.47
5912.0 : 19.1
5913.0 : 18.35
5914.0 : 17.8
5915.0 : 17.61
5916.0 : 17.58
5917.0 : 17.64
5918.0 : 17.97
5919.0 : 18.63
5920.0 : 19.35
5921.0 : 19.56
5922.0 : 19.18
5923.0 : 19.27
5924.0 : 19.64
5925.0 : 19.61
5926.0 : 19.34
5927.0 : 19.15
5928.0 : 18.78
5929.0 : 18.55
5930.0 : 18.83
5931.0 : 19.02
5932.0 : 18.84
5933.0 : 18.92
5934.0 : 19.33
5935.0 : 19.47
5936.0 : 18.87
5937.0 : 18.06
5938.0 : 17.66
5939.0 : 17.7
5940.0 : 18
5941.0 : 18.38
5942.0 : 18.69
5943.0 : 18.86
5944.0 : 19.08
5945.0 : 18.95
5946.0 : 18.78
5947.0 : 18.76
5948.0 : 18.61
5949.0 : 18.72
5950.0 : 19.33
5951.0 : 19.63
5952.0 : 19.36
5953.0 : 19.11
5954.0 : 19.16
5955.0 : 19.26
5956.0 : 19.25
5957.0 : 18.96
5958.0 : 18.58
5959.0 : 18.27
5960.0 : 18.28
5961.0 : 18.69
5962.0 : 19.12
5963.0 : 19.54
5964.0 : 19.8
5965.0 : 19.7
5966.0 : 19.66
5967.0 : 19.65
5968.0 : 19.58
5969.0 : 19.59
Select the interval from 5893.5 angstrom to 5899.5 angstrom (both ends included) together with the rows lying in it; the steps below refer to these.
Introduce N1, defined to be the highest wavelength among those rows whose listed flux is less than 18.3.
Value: 5899.0 angstrom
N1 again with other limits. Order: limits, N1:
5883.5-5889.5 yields 5889.0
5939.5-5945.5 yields 5940.0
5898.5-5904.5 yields 5904.0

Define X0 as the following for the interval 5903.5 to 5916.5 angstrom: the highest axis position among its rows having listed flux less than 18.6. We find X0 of 5916.0 angstrom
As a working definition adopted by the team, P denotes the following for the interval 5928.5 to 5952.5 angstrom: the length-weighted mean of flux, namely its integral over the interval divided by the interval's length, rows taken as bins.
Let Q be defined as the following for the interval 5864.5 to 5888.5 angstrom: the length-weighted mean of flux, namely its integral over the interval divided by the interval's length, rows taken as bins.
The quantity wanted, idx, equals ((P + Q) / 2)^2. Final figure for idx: 342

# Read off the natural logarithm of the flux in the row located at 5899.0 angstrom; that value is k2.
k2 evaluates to 2.79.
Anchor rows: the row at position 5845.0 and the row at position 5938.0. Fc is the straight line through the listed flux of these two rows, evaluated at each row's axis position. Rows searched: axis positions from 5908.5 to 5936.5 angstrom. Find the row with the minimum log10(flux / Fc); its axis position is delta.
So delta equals 5916.0 angstrom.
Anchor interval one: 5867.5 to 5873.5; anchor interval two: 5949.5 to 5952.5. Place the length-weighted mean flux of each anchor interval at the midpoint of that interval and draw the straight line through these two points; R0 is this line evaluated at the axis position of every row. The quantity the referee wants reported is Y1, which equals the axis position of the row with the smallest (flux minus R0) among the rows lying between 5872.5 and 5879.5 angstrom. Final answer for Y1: 5879.0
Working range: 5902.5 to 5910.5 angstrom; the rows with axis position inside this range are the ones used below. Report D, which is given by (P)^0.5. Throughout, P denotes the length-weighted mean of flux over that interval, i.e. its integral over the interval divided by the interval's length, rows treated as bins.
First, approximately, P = 17.8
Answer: 4.22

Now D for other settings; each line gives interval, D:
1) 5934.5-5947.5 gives 4.31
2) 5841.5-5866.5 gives 4.36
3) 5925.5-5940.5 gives 4.32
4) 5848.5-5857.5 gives 4.38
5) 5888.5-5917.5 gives 4.11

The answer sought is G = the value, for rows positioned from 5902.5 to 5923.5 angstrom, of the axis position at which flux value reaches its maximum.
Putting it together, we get 5921.0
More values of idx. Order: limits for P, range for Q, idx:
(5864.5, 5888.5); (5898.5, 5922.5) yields 330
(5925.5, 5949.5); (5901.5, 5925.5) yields 344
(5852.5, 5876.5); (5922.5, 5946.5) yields 352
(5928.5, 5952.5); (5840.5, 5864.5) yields 359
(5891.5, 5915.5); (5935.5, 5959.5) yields 320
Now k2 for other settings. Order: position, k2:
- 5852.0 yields 2.96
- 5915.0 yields 2.87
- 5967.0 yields 2.98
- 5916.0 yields 2.87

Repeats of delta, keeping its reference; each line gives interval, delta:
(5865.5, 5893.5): 5891.0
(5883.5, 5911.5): 5895.0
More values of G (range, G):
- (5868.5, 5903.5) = 5875.0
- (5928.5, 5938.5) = 5935.0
